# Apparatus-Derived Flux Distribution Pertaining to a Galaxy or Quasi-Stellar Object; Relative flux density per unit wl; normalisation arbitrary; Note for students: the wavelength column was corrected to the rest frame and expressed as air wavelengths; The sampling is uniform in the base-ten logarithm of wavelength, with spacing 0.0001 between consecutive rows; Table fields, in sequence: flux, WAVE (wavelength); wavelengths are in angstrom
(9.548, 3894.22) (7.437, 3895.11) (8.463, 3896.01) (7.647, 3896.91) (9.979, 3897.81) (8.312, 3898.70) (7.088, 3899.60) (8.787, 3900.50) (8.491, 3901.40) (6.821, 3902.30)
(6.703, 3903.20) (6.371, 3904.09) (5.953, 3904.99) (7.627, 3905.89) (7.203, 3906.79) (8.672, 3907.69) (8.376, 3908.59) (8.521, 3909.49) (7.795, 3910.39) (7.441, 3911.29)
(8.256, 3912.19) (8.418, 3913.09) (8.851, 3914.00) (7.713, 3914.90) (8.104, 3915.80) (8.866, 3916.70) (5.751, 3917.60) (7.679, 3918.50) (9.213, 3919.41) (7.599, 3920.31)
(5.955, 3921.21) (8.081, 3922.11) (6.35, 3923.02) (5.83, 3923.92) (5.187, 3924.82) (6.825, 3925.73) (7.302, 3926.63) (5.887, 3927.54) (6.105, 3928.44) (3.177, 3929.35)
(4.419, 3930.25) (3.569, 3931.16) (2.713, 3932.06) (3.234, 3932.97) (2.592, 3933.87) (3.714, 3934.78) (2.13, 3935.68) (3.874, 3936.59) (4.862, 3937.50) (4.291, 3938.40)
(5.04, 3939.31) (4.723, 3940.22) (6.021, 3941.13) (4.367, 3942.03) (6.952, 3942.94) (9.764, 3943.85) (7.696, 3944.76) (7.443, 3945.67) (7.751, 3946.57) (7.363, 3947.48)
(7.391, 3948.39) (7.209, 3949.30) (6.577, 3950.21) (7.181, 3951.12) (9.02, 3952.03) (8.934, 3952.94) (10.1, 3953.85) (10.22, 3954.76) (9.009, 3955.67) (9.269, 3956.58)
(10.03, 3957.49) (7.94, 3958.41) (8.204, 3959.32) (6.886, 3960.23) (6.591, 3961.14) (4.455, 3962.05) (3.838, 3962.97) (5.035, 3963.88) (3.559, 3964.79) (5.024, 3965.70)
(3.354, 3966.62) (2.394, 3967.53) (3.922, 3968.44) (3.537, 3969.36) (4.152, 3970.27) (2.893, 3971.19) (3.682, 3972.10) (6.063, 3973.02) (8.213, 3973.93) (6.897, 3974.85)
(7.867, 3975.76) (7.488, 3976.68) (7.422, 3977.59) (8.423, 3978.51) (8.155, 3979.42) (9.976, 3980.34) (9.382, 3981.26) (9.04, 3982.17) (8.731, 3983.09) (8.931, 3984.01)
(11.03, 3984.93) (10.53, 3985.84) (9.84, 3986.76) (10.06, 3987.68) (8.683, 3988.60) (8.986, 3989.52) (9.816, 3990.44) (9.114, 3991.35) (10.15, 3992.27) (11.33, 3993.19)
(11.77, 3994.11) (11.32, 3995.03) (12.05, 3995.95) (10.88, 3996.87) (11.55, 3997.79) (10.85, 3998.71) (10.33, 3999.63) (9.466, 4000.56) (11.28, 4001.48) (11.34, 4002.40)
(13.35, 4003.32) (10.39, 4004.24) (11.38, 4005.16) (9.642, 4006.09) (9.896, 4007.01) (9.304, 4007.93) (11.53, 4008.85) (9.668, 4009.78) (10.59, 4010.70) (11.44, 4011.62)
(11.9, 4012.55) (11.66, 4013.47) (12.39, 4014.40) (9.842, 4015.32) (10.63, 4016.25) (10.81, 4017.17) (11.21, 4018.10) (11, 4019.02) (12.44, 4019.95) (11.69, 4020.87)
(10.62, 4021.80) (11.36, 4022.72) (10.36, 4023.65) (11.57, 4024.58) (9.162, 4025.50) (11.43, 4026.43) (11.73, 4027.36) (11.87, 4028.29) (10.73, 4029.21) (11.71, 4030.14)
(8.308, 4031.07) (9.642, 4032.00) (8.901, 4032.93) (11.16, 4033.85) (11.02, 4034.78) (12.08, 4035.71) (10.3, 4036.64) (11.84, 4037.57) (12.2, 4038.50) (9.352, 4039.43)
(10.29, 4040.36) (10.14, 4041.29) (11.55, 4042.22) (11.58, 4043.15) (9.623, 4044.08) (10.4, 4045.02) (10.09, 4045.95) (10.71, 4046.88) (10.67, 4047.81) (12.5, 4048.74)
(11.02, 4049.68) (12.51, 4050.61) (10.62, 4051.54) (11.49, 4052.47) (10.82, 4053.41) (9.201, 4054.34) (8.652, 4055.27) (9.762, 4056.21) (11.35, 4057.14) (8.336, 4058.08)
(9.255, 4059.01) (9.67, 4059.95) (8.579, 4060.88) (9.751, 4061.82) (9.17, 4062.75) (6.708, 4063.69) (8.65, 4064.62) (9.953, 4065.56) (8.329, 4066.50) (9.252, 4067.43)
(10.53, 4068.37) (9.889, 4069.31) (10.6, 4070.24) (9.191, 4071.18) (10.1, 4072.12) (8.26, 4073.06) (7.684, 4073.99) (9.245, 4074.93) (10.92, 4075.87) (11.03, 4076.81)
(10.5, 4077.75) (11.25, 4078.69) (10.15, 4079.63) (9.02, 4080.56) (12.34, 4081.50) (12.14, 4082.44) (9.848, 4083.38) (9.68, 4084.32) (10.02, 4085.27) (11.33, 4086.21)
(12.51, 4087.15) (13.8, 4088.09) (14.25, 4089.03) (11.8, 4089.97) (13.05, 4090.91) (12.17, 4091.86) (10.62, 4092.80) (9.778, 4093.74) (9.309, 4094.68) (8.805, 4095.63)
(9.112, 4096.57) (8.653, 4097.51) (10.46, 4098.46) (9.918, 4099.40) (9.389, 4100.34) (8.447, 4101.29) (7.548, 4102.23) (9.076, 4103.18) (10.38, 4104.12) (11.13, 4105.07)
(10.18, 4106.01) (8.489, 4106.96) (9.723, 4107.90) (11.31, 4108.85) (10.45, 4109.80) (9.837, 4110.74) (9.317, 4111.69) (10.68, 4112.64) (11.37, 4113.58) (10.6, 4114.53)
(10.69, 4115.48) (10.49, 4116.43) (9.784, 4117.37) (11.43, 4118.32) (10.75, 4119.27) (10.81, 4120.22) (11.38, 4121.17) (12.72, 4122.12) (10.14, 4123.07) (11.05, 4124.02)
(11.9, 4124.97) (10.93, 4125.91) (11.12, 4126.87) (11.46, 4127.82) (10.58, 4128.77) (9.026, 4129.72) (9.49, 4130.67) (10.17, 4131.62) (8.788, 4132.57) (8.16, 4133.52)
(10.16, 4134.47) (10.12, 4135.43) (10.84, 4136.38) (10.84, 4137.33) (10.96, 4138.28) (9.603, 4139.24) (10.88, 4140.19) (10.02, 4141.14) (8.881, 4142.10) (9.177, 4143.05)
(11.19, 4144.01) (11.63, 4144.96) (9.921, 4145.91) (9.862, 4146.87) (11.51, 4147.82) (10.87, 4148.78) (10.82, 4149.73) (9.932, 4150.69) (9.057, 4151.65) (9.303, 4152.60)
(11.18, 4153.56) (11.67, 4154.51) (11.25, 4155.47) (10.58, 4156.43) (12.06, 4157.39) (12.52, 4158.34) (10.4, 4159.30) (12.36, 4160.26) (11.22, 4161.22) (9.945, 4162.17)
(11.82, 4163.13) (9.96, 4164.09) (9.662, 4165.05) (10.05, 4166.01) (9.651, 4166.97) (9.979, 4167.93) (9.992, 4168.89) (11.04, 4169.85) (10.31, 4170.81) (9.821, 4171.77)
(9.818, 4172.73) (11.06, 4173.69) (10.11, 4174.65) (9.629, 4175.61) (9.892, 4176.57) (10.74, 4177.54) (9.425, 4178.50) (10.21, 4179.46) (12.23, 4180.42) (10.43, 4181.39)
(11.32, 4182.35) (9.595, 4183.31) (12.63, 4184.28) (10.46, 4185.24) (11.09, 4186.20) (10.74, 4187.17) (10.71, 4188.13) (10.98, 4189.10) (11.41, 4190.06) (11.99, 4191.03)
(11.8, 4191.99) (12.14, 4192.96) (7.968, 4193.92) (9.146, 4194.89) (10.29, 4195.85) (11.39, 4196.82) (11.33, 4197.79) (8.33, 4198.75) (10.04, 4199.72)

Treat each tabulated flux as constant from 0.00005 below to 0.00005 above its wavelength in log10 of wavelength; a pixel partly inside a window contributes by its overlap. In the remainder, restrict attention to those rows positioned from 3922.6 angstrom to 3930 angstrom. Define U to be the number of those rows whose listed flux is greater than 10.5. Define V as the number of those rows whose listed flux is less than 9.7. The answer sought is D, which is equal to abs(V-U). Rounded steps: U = 0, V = 8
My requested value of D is 8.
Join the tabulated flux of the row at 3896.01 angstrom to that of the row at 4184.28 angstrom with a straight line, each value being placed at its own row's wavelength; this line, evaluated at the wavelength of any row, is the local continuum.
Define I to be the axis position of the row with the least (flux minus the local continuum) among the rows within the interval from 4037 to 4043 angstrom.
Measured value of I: 4039.43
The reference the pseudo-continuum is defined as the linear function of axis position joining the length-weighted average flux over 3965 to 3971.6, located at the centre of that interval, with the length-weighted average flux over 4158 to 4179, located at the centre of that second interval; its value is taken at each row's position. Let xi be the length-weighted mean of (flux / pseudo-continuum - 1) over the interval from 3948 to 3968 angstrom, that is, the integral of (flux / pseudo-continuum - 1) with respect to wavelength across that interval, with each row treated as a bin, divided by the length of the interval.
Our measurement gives 1.2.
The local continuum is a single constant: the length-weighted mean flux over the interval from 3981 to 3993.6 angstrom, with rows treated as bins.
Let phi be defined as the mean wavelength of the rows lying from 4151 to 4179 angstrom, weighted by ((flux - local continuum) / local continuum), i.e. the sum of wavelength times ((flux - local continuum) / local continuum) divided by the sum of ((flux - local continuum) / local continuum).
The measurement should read 4162.0 angstrom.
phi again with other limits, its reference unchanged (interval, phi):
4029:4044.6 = 4037.5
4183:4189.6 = 4186.3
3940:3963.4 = 3951.0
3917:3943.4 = 3931.9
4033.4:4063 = 4041.9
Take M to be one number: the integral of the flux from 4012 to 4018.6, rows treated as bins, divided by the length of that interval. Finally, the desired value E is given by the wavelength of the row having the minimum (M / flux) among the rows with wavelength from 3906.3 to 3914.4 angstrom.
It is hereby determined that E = 3914.00 angstrom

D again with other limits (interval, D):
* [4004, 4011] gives 0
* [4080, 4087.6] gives 2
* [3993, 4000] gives 7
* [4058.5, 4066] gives 6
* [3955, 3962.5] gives 7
